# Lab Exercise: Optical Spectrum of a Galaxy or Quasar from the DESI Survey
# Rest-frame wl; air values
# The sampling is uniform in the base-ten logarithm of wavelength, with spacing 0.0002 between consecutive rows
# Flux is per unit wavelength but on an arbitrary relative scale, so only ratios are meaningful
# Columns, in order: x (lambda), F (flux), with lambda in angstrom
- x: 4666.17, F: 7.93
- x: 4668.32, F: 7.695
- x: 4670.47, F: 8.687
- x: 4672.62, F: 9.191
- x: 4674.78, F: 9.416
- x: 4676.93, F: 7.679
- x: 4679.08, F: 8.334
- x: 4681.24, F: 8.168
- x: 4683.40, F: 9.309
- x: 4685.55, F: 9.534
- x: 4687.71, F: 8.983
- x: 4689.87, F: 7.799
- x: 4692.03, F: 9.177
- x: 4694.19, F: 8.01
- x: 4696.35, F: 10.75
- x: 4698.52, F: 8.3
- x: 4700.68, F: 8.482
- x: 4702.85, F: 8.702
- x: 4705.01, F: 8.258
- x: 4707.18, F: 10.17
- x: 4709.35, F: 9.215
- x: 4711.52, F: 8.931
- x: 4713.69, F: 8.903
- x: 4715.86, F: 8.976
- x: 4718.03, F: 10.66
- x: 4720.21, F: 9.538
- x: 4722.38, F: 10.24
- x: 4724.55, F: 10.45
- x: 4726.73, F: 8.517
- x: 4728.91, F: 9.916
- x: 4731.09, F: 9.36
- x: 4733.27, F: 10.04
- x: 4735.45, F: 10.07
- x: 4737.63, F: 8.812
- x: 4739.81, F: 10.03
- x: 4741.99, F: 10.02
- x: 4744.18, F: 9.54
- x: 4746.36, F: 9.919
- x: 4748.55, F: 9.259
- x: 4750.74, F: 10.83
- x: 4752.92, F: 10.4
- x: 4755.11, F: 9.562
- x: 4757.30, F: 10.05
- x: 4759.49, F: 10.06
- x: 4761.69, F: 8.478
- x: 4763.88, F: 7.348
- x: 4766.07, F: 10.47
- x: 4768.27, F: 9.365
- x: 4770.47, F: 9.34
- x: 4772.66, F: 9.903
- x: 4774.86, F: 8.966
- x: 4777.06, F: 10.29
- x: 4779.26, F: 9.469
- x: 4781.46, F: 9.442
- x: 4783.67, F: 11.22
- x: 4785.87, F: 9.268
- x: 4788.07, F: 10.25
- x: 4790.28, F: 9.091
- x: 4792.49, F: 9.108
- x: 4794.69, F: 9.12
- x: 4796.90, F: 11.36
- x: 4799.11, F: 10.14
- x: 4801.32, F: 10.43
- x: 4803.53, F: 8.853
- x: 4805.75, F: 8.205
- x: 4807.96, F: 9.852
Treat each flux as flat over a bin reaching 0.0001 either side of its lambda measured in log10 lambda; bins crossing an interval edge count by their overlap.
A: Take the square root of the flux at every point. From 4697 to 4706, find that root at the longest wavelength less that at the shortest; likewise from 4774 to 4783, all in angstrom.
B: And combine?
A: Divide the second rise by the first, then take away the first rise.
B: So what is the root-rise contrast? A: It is -10.7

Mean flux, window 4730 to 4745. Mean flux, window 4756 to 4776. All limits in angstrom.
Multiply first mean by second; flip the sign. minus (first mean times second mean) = -90.5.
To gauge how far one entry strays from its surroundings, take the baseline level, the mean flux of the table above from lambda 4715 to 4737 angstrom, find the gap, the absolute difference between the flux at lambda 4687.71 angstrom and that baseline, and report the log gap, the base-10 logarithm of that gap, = -0.1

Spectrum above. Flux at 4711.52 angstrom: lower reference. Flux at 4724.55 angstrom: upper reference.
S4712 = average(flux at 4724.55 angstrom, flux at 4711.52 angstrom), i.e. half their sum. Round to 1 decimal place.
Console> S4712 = 9.7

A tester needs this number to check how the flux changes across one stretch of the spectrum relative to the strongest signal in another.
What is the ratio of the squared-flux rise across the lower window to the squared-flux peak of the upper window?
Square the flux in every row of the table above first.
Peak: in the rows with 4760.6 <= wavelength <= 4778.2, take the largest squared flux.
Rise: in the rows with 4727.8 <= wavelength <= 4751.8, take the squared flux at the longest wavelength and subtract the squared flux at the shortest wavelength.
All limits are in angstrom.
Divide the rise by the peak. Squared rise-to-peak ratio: 0.17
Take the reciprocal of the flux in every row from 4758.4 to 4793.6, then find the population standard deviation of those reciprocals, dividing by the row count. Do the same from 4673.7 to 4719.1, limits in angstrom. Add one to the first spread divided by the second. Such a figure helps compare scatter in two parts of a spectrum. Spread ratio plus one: 2.03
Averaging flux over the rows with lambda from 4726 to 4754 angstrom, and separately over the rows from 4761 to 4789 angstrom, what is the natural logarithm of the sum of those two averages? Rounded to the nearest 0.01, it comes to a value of 2.96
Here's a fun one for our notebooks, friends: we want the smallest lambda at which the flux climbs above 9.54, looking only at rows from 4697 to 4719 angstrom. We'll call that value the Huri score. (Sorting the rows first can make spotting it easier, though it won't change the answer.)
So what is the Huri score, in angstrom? 4707.18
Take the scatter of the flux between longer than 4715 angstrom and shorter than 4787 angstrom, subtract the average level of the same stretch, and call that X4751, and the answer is -8.9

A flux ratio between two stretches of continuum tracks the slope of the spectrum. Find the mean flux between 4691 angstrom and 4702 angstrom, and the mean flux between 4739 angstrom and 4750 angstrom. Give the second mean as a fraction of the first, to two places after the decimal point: 1.09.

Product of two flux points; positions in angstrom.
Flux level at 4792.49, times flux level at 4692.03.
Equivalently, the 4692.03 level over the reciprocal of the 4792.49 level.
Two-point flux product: 84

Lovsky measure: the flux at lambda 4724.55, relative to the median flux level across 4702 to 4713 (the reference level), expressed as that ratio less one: 0.17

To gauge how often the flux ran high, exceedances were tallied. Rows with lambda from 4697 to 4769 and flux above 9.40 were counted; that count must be 18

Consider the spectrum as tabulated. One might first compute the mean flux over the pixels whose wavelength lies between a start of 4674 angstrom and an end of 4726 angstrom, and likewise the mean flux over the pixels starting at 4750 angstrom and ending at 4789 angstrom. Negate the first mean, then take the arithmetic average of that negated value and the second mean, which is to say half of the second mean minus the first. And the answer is 0.31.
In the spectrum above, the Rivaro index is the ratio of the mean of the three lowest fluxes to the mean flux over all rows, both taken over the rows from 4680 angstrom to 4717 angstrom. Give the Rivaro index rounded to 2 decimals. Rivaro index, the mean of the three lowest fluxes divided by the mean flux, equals 0.90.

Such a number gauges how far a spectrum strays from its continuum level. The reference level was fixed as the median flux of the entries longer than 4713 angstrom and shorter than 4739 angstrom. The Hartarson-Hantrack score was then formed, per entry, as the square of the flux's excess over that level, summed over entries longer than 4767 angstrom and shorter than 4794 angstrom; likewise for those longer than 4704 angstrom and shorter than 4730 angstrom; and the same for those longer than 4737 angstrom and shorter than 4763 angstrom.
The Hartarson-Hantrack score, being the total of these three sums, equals 17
